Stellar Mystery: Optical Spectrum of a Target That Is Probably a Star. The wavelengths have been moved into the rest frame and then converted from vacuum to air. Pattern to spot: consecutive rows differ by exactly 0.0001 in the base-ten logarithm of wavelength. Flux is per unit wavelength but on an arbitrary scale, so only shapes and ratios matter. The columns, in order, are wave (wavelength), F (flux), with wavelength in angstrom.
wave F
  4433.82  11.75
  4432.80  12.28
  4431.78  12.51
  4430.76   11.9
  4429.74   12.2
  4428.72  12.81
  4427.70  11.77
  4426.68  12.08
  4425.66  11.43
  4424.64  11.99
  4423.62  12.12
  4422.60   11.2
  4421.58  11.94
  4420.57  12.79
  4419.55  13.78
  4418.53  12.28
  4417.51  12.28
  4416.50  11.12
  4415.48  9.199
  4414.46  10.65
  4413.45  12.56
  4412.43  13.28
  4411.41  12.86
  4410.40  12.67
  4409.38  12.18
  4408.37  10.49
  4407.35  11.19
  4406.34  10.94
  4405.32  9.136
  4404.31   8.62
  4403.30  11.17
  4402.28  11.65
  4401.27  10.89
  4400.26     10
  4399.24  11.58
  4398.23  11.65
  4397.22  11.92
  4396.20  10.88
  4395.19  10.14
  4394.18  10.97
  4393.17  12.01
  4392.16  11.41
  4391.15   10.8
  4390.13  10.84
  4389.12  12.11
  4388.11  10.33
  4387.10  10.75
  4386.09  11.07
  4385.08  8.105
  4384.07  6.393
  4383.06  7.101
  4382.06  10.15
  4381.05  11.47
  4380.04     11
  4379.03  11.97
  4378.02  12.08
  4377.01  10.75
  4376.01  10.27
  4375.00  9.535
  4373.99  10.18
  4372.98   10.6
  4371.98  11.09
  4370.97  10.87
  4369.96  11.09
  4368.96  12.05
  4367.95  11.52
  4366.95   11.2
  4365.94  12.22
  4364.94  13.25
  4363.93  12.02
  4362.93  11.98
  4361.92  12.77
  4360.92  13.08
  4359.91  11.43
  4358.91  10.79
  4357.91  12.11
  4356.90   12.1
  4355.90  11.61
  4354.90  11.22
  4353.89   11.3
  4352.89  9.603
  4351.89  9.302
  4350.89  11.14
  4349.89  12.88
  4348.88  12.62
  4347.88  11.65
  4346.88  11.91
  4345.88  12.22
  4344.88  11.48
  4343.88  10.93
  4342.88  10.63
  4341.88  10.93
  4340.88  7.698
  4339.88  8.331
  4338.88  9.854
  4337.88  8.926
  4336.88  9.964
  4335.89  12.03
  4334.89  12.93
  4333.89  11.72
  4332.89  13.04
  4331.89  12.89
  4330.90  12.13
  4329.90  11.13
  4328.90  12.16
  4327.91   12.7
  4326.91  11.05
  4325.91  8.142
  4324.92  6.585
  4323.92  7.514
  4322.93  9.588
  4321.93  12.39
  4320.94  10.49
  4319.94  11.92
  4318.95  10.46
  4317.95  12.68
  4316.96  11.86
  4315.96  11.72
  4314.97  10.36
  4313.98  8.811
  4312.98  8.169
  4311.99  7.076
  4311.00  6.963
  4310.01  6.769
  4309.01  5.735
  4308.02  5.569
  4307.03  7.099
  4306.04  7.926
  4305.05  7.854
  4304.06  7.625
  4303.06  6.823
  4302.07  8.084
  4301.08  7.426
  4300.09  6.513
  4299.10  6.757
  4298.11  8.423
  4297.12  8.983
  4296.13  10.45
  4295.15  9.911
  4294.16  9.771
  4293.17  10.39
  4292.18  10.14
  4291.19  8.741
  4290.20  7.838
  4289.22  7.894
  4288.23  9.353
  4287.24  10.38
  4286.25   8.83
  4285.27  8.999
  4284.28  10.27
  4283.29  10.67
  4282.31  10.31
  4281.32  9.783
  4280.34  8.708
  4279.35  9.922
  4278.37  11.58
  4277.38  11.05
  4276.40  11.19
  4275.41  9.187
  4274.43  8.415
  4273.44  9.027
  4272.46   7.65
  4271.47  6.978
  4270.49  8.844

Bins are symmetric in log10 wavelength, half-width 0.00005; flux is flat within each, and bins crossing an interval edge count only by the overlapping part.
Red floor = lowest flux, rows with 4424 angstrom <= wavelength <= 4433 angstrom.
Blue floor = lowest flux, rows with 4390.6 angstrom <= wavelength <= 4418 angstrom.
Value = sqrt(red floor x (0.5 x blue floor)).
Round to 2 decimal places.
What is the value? 7.02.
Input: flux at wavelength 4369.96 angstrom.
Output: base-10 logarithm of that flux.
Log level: 1.04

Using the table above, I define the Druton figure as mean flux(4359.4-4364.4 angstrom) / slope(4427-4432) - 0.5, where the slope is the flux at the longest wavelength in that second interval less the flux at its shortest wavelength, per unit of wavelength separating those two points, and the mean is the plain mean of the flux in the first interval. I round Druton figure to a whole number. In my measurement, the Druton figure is 67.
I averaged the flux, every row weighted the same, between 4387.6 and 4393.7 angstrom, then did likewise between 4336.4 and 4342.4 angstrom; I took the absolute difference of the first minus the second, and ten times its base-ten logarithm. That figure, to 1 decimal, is 2.9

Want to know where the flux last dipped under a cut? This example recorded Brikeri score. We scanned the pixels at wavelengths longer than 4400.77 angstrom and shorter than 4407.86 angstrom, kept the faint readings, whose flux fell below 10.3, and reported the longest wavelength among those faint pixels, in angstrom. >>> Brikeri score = 4405.32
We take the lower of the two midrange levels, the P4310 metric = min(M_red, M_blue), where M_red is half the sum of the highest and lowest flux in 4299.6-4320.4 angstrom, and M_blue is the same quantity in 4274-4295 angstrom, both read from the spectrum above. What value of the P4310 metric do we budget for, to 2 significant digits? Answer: 9.1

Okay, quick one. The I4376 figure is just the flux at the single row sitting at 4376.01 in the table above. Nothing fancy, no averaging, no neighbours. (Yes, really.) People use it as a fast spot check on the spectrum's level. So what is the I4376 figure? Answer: 10.27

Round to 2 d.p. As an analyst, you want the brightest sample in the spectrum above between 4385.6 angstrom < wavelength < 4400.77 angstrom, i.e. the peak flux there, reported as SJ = 12.11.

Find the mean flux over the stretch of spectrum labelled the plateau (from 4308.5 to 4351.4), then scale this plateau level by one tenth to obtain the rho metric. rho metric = 1.05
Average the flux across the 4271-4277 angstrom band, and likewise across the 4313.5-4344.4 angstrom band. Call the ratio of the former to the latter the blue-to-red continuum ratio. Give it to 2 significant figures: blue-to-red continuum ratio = 0.82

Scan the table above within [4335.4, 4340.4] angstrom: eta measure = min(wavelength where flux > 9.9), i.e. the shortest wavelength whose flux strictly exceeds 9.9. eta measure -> 4335.89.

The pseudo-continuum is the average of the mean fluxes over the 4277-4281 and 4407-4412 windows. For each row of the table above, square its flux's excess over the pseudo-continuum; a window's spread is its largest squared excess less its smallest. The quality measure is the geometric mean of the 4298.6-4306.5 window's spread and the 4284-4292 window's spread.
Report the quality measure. 11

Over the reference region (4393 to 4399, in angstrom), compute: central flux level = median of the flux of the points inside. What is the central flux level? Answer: 11.3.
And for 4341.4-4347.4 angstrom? 11.2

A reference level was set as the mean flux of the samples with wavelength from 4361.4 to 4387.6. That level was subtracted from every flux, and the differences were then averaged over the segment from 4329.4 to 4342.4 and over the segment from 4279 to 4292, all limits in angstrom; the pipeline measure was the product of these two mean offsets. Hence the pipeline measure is -0.1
